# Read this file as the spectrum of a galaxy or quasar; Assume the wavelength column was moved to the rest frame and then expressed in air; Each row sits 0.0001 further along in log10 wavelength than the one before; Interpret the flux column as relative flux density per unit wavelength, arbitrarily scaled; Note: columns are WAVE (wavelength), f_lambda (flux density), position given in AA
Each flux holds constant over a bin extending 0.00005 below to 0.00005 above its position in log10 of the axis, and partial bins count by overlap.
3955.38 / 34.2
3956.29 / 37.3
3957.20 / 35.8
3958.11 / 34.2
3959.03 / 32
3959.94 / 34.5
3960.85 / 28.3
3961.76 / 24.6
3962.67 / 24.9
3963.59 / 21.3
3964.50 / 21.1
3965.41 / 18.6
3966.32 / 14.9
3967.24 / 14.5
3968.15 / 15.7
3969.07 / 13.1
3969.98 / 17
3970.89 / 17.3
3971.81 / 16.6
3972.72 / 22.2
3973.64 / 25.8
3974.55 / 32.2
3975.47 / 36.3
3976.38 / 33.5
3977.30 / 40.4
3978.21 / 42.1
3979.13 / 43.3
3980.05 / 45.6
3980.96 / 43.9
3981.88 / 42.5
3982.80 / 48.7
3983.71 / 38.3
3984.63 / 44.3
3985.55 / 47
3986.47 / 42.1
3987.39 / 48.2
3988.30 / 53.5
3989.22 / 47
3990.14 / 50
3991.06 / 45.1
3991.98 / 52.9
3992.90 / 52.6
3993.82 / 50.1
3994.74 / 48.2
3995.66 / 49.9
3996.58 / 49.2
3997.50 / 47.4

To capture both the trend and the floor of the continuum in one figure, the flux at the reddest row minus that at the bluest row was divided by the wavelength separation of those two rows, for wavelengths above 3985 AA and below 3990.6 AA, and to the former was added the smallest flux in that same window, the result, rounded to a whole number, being 43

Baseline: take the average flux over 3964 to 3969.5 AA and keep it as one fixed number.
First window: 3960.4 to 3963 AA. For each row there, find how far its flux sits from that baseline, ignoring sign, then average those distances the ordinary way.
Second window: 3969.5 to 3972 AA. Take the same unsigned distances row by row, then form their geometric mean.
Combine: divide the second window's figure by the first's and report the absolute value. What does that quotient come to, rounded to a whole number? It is 0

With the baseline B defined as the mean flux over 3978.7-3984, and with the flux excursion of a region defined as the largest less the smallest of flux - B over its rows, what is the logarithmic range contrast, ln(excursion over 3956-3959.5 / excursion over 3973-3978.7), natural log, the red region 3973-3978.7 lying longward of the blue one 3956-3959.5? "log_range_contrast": -1.1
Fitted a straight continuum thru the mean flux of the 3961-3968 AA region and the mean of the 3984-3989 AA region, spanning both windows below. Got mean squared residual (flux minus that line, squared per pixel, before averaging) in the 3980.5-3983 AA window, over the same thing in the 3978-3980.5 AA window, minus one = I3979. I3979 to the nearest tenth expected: -0.5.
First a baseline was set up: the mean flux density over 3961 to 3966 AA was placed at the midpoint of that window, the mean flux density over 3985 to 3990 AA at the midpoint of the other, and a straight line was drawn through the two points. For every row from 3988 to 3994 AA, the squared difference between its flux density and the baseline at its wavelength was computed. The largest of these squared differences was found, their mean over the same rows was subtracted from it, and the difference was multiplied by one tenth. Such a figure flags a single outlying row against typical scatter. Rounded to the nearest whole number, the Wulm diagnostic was 3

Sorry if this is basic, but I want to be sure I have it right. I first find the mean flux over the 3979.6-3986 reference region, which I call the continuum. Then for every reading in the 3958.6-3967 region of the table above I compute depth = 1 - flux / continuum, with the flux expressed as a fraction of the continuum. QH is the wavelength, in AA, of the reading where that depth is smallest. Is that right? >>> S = 3959.94 AA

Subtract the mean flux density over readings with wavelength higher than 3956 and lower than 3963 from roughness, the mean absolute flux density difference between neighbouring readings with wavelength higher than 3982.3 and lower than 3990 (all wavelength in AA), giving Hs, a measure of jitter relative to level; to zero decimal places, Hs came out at -25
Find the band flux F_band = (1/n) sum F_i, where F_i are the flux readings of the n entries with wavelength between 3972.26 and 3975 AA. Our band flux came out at 27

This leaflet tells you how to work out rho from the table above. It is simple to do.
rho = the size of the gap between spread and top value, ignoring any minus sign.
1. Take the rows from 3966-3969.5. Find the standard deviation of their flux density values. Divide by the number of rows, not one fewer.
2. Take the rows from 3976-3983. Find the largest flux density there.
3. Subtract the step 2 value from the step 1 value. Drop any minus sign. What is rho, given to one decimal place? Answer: 47.8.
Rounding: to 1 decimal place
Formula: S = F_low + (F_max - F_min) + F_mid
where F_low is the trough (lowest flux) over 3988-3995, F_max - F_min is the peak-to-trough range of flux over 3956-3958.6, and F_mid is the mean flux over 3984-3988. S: 93.6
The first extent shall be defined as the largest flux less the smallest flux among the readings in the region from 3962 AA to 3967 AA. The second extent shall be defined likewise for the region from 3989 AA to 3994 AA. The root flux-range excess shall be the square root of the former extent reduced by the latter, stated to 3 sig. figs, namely 1.48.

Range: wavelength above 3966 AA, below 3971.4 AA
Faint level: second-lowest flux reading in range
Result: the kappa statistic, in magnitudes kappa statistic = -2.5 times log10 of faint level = -2.9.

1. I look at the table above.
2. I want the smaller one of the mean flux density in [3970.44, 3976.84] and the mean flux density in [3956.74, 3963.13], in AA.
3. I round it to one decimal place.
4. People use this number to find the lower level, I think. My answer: 26.3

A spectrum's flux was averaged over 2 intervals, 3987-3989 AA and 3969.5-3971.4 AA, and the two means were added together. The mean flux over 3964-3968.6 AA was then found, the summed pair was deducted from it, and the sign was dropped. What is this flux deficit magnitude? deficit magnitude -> 51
